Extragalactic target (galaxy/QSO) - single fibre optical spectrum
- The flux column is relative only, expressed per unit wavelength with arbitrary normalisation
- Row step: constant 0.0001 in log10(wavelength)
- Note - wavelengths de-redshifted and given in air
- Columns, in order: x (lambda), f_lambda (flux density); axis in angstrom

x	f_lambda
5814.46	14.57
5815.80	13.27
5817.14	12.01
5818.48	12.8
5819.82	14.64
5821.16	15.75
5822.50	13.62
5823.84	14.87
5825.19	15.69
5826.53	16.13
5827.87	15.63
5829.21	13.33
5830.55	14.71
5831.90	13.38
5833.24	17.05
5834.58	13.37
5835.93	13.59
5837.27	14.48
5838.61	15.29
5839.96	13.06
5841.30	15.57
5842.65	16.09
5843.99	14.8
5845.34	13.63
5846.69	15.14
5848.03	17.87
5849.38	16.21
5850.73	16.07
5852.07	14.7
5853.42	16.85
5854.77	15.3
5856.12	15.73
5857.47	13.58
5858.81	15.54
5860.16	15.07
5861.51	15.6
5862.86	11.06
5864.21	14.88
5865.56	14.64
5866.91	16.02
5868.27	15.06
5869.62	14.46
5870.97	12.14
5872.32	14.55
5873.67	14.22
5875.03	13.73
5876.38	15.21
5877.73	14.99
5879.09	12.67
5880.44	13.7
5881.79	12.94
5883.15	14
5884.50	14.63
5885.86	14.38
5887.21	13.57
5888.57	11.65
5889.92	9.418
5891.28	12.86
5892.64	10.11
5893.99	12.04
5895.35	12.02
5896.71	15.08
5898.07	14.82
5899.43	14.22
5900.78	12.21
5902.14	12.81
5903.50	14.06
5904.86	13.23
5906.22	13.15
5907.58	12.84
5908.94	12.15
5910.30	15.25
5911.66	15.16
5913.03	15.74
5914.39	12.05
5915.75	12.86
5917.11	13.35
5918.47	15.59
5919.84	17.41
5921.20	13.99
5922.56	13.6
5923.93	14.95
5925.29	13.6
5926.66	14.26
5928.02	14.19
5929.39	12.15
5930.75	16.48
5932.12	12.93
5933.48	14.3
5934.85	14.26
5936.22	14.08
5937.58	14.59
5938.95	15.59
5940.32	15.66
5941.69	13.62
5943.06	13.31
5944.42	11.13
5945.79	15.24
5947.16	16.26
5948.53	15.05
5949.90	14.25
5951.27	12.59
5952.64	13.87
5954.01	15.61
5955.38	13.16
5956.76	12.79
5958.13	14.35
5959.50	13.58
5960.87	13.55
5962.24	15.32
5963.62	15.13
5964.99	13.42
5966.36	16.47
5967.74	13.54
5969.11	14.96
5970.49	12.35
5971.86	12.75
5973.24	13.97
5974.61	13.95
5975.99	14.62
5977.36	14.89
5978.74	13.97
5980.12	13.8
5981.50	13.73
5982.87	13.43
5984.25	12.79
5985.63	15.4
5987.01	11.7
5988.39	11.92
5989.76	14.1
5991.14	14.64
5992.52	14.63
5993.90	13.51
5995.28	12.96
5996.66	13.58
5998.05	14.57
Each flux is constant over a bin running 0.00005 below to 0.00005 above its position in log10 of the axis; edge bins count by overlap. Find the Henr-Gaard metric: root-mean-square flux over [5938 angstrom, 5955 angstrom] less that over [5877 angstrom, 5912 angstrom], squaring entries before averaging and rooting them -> 1.1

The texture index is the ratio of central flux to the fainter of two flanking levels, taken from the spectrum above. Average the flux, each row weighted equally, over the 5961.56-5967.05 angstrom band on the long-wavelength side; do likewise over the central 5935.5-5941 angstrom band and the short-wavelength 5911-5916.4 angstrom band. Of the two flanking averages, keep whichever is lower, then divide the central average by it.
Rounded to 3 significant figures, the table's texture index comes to 1.07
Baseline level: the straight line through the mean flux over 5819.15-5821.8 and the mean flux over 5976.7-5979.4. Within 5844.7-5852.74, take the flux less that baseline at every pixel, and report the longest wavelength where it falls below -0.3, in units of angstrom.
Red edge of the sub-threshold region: 5852.07 angstrom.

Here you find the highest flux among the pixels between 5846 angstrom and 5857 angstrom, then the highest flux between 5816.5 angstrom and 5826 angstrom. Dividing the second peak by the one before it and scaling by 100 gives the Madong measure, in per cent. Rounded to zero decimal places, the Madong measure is 88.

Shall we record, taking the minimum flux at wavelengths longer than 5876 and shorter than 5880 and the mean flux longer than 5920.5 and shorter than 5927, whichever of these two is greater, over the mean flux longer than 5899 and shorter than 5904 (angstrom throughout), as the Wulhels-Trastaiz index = 1.06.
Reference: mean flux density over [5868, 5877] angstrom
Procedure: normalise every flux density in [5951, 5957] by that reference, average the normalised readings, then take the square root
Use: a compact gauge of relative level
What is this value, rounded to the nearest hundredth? 0.98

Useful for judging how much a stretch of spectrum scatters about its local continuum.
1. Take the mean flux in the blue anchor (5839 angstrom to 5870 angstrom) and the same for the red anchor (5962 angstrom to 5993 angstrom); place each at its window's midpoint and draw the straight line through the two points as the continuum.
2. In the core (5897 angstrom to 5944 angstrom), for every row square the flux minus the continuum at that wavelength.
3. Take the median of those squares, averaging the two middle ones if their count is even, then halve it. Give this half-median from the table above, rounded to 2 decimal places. 0.53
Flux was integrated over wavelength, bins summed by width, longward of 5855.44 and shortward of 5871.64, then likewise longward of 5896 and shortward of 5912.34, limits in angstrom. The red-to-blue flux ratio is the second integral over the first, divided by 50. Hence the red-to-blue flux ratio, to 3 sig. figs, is 0.0191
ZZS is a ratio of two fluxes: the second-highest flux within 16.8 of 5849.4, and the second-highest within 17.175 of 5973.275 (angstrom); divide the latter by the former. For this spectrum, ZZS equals 0.90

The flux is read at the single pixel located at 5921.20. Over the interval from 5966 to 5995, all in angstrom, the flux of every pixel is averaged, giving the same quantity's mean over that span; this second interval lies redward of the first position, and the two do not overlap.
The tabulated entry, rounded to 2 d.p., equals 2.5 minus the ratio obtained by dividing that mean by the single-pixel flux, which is 1.51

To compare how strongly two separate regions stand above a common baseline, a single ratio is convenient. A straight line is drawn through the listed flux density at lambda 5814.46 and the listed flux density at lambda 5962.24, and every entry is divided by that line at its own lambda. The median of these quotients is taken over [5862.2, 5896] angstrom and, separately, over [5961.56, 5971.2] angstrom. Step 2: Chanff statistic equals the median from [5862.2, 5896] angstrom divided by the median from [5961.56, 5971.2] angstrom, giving 0.95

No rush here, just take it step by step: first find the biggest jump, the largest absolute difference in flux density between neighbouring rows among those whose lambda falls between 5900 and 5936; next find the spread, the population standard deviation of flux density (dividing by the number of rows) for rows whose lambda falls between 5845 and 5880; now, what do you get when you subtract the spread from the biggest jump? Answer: 2.9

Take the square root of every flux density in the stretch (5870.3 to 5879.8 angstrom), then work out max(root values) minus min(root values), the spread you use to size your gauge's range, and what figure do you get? 0.42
